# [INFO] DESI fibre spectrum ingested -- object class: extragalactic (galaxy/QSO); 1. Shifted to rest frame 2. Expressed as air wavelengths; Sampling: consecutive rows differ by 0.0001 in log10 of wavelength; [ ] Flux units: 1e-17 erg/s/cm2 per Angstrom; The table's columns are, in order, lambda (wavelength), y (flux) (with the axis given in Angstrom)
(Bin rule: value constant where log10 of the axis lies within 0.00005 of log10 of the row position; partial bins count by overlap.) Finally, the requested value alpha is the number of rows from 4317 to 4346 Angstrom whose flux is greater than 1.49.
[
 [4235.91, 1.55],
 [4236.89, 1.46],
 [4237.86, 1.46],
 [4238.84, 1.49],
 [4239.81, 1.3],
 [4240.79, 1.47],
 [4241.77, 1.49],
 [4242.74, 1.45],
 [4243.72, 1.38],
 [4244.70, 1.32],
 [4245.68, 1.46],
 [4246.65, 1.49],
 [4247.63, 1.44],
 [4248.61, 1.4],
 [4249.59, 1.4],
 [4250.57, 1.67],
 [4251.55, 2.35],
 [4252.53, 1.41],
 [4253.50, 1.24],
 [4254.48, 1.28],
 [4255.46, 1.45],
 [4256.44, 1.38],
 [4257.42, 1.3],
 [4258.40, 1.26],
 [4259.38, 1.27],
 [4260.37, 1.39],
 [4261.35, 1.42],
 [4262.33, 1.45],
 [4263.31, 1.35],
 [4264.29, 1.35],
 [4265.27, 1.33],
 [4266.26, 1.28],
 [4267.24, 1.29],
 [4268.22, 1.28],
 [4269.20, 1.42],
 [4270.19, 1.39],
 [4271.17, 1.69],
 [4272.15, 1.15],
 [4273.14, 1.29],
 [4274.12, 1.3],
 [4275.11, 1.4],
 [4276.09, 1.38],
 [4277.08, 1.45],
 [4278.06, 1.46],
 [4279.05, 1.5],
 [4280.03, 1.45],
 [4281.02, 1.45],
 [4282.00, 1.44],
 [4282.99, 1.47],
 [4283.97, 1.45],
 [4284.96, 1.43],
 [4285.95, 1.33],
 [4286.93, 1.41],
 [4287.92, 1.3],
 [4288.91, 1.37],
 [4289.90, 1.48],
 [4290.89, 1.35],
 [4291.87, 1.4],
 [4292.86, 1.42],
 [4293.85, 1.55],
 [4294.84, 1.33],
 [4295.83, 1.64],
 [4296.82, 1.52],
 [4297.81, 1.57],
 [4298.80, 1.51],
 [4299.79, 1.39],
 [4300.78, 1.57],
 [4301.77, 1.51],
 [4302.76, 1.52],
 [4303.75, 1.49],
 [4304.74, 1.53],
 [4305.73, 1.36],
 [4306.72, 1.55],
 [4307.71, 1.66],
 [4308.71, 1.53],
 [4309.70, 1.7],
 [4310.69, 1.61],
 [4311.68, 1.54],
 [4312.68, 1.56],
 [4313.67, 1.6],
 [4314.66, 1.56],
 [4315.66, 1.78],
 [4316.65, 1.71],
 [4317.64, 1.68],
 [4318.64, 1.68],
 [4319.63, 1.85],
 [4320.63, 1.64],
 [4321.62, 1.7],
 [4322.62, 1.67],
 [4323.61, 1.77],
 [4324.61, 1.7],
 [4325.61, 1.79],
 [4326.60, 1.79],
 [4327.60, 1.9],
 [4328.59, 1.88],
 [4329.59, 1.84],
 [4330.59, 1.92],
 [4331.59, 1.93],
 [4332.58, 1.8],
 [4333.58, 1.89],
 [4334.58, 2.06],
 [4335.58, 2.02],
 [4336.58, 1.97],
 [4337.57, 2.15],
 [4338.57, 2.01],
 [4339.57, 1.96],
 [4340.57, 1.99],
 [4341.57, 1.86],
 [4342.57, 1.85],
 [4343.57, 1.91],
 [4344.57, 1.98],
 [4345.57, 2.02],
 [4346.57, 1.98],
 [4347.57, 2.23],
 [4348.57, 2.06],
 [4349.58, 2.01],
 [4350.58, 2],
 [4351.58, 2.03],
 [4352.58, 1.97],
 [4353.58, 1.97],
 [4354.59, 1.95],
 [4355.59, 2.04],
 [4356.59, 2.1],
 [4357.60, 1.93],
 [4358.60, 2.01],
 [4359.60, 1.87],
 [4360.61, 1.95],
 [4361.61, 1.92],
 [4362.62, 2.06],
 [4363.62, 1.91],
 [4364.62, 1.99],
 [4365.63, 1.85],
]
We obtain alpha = 29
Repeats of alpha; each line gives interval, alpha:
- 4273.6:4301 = 7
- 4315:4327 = 12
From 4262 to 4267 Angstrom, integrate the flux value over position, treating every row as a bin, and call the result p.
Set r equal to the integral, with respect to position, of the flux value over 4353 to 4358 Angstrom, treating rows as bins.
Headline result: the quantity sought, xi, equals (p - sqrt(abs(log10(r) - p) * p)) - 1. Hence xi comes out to -0.480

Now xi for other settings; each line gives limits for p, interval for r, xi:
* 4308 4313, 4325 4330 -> -0.503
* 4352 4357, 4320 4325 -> -0.524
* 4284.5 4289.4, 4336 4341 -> -0.478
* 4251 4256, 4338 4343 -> -0.490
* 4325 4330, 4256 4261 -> -0.581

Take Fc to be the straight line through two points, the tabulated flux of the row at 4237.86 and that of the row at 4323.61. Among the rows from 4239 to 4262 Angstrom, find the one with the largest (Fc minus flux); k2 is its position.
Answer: 4253.50 Angstrom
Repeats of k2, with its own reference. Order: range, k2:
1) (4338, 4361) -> 4359.60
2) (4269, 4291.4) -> 4272.15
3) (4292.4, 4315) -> 4305.73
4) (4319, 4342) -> 4320.63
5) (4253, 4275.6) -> 4272.15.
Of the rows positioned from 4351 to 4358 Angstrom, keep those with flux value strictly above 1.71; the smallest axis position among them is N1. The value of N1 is 4351.58 Angstrom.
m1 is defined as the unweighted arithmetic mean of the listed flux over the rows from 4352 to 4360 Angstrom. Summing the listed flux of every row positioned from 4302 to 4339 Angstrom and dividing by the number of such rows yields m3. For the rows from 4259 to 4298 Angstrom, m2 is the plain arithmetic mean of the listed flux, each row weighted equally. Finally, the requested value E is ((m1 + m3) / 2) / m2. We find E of 1.3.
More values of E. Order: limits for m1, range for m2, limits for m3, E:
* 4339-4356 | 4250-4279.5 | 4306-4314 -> 1.3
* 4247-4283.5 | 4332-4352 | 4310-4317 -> 0.8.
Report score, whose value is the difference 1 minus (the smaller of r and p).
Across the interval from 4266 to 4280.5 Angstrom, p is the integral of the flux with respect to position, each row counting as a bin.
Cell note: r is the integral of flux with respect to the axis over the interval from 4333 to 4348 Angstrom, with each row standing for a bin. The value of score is -19.1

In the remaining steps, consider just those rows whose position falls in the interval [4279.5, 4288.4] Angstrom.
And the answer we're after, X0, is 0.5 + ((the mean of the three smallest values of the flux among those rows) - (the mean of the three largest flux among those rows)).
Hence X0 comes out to 0.390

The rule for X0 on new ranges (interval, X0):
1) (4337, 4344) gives 0.323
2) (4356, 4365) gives 0.343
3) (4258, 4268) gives 0.350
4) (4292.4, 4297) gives 0.353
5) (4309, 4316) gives 0.357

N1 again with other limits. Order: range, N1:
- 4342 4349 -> 4342.57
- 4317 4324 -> 4319.63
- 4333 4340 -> 4333.58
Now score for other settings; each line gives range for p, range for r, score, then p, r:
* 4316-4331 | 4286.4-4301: -20.2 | 27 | 21.2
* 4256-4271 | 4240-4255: -19.3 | 20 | 22.2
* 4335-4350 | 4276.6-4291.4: -20.1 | 30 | 21.1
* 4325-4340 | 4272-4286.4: -19.2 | 29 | 20.2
